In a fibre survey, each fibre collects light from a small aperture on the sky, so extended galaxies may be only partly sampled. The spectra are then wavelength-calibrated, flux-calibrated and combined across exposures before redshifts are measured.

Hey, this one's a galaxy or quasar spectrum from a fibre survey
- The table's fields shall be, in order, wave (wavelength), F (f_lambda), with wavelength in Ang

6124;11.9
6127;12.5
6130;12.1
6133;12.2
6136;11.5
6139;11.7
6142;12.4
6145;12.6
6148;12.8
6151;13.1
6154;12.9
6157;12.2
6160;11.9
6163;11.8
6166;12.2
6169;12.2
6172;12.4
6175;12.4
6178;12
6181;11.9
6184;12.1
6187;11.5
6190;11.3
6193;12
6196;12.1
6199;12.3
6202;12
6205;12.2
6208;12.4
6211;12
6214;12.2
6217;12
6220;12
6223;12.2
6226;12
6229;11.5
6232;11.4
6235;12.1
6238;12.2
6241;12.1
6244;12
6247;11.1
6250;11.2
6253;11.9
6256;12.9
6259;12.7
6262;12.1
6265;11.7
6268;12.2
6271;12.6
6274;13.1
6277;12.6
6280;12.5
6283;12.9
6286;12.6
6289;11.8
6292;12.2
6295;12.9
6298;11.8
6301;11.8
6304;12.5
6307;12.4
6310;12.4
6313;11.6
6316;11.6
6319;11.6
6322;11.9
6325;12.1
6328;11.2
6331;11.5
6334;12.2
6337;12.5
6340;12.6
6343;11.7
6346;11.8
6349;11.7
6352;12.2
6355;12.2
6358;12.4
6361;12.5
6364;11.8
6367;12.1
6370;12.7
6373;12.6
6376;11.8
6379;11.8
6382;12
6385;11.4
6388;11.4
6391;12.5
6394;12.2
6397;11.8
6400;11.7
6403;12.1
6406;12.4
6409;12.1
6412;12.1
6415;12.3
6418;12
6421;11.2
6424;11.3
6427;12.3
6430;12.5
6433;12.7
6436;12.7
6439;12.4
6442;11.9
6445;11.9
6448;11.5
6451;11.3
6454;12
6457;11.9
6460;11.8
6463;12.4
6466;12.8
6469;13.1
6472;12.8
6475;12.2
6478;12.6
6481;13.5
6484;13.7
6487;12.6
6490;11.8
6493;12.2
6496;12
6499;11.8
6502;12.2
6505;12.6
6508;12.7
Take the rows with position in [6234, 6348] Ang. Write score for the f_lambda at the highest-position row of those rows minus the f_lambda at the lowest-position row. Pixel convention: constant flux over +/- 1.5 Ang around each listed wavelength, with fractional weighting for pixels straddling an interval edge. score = -0.3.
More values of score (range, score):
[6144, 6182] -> -0.7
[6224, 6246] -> 0.0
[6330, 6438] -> 1.2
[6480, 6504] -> -1.3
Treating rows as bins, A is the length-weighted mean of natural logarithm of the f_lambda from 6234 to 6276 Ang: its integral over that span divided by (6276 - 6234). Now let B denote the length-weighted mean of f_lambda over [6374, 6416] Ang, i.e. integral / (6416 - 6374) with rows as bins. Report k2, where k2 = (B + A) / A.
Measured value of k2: 5.80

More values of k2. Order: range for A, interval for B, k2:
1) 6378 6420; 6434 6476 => 5.91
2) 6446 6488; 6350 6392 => 5.80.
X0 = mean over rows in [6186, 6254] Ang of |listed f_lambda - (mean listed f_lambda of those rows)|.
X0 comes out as 0.30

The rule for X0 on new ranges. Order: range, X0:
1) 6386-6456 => 0.36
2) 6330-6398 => 0.35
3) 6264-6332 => 0.44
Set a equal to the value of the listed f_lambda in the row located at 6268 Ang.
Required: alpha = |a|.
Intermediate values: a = 12.2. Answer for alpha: 12.2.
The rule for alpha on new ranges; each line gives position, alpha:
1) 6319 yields 11.6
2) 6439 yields 12.4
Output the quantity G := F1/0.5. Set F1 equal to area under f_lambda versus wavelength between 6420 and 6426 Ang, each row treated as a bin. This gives 136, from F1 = 68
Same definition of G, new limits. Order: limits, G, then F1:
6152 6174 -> 539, 270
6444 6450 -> 140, 70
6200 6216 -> 389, 195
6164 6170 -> 146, 73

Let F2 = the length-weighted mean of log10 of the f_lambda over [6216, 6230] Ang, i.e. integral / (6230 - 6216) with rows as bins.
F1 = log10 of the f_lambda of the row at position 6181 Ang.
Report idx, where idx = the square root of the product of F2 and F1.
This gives 1.08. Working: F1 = 1.08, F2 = 1.08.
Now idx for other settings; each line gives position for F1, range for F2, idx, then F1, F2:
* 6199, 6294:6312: 1.09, 1.09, 1.09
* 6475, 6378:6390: 1.08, 1.09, 1.07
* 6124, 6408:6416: 1.08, 1.08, 1.09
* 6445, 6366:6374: 1.09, 1.08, 1.10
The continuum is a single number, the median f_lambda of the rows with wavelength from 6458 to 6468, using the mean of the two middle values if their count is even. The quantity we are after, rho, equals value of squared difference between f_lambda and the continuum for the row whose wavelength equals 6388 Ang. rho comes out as 1.00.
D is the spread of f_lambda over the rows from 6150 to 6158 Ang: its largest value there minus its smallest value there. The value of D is 0.9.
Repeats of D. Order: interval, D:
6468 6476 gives 0.9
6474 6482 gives 1.3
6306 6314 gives 0.8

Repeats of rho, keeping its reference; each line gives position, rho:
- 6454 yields 0.16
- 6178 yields 0.16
